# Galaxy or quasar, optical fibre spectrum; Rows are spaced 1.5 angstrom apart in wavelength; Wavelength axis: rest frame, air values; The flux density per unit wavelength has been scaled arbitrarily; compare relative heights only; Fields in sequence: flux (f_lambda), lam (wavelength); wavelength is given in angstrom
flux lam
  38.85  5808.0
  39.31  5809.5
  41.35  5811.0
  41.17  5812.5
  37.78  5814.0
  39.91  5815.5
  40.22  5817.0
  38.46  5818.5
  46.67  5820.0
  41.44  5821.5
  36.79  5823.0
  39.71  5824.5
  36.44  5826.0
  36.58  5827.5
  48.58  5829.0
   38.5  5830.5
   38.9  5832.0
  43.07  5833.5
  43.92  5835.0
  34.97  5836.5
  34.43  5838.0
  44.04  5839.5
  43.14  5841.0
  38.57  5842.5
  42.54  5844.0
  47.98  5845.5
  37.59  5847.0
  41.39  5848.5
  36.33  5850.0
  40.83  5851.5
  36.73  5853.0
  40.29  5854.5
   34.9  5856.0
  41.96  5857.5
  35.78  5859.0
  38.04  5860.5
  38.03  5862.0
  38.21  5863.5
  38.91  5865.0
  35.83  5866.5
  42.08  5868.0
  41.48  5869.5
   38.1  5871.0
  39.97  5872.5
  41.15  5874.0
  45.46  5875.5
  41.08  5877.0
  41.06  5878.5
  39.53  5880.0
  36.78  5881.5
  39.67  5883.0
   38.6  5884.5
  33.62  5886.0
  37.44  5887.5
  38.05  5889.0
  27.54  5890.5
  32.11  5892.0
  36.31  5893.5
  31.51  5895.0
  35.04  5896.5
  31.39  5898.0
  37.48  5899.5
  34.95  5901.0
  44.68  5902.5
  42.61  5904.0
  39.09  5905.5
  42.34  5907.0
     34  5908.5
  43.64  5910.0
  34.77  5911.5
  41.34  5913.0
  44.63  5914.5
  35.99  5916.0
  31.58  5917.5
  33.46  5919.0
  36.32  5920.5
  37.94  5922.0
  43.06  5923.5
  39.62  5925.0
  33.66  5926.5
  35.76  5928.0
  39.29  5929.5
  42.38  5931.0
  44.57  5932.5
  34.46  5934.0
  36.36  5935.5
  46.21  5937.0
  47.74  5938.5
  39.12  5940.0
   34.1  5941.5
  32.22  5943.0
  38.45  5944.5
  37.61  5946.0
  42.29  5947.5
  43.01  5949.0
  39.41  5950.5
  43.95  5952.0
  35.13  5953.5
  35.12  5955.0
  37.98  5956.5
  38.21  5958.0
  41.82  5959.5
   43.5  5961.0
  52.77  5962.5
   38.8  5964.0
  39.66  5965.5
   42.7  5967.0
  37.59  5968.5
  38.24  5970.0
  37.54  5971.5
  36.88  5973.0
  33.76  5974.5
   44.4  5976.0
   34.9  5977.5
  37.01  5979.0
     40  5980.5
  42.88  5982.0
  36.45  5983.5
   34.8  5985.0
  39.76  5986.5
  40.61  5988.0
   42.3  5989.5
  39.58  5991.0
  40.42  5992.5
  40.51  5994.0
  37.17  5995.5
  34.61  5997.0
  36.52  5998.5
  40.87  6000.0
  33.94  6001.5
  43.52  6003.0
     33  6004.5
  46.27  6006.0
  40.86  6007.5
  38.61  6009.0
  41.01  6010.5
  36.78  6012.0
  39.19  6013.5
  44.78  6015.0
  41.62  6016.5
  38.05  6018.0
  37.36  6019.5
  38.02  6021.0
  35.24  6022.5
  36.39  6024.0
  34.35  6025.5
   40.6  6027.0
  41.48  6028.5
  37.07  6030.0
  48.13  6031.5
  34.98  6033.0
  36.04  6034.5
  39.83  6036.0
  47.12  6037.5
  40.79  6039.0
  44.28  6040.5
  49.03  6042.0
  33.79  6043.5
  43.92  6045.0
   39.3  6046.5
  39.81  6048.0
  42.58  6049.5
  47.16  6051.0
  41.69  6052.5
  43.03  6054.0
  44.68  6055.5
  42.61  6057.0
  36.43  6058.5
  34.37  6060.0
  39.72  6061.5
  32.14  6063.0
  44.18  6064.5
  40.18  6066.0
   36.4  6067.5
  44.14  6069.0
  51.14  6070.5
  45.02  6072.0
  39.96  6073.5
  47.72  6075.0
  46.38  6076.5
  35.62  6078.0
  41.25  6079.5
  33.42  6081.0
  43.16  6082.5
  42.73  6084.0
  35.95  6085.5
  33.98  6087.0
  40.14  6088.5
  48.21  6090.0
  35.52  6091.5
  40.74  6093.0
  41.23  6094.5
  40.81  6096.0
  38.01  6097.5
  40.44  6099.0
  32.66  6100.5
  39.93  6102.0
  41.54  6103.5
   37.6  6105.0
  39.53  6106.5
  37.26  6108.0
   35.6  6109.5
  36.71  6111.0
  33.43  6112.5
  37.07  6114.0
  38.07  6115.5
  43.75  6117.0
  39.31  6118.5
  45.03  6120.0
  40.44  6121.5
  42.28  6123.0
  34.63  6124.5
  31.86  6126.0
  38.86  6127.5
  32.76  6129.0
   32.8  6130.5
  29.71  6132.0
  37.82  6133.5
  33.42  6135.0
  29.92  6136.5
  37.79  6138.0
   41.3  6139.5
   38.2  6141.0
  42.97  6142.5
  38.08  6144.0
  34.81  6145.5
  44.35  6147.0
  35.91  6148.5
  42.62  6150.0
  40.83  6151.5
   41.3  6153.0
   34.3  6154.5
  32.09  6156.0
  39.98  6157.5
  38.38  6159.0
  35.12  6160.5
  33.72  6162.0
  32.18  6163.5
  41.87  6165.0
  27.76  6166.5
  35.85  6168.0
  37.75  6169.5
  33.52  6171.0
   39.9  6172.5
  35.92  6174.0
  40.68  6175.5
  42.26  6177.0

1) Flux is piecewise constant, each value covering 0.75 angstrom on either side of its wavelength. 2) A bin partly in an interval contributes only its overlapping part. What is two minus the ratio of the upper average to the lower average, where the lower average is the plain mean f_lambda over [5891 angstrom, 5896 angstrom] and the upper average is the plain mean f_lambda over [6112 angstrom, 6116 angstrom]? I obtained 0.91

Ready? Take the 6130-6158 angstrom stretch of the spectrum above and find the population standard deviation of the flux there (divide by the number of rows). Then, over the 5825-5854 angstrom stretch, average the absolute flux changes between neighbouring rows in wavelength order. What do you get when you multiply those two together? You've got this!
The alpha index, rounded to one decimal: 21.5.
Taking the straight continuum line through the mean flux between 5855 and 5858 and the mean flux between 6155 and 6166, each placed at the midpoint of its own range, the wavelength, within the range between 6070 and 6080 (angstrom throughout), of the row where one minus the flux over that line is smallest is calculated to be 6070.5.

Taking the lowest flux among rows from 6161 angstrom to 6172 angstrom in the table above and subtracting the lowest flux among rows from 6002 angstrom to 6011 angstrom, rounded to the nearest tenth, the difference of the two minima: -5.2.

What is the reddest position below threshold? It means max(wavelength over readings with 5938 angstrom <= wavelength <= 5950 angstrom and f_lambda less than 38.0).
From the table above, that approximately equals 5946.0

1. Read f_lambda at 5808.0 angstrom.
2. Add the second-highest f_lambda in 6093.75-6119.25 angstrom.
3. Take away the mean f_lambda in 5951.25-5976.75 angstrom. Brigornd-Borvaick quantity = 40.5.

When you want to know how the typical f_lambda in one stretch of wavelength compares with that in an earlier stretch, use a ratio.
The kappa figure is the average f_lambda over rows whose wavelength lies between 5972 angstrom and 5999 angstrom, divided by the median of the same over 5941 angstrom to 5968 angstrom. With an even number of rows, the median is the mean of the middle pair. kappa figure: 0.98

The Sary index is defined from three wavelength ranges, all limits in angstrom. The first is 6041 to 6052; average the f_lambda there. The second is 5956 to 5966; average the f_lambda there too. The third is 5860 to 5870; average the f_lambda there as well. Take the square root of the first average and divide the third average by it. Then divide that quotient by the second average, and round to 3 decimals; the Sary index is 0.143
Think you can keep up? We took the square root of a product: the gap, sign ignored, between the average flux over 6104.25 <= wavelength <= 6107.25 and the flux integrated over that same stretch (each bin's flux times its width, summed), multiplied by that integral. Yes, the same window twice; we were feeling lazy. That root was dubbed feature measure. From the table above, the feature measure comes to 94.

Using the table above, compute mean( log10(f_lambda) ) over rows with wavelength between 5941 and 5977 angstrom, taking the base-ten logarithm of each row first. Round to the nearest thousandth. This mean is 1.593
